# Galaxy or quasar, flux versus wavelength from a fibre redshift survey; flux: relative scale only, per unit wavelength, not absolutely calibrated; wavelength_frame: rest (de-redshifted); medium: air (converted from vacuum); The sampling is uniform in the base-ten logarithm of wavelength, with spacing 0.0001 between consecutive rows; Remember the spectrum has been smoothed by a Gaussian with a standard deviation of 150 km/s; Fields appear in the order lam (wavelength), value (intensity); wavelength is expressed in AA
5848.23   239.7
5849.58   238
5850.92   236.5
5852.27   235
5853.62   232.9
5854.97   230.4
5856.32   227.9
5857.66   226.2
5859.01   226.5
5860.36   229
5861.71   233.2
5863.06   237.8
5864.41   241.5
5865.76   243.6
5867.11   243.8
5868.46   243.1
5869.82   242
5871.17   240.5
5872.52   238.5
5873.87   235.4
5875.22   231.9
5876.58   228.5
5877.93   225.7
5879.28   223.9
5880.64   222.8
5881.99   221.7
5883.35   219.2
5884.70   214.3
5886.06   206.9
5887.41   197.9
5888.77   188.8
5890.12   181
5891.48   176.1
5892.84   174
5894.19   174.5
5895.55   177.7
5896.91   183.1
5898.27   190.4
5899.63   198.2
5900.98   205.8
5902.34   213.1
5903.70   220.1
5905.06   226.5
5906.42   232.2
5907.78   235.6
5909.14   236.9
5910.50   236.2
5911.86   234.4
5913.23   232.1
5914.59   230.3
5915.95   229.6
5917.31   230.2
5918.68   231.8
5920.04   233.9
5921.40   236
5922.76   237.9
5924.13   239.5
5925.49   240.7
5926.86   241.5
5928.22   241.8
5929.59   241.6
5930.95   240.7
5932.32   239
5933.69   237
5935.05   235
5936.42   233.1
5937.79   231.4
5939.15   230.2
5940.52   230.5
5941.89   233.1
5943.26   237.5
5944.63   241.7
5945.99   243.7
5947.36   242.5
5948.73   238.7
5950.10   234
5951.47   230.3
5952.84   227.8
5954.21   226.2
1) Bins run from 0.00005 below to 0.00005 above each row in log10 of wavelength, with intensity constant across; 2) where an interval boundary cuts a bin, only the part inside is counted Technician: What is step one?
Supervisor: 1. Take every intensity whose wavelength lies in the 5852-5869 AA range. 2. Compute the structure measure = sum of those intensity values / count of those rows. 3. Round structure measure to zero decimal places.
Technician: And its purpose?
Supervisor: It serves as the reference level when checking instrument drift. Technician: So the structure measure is 235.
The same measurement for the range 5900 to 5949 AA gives 234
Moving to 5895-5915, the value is 217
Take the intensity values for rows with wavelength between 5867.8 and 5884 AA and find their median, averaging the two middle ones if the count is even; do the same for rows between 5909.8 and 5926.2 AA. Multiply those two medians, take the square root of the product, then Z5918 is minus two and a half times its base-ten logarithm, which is -5.91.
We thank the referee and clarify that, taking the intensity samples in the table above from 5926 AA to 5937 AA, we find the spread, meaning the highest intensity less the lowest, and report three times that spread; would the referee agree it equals 26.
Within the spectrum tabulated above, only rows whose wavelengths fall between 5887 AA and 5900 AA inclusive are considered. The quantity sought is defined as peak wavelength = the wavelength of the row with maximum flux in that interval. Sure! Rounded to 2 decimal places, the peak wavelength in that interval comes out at 5899.63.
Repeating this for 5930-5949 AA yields 5945.99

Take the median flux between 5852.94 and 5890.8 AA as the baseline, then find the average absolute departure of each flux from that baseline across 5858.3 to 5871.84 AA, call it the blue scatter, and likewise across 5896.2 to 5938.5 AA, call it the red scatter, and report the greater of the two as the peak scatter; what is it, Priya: 11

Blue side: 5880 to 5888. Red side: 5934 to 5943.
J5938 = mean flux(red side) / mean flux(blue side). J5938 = 1.09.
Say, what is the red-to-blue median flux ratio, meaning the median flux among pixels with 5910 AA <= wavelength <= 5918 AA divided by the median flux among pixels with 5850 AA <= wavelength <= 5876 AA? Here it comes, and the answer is 0.98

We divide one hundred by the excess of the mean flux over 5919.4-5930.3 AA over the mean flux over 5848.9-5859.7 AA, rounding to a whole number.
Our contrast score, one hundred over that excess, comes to 13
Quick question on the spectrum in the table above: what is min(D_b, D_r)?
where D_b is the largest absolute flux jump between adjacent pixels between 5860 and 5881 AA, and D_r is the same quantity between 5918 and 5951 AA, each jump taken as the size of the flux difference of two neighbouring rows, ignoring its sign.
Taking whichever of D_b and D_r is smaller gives 4.6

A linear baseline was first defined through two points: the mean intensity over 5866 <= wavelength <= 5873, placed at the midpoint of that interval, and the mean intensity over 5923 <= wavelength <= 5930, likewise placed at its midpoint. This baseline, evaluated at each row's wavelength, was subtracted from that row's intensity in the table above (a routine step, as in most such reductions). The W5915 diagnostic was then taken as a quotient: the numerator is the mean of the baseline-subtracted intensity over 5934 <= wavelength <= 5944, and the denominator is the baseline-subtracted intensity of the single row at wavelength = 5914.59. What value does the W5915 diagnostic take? 0.7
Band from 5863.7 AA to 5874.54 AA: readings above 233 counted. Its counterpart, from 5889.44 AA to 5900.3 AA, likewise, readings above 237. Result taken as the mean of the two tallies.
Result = 4.0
